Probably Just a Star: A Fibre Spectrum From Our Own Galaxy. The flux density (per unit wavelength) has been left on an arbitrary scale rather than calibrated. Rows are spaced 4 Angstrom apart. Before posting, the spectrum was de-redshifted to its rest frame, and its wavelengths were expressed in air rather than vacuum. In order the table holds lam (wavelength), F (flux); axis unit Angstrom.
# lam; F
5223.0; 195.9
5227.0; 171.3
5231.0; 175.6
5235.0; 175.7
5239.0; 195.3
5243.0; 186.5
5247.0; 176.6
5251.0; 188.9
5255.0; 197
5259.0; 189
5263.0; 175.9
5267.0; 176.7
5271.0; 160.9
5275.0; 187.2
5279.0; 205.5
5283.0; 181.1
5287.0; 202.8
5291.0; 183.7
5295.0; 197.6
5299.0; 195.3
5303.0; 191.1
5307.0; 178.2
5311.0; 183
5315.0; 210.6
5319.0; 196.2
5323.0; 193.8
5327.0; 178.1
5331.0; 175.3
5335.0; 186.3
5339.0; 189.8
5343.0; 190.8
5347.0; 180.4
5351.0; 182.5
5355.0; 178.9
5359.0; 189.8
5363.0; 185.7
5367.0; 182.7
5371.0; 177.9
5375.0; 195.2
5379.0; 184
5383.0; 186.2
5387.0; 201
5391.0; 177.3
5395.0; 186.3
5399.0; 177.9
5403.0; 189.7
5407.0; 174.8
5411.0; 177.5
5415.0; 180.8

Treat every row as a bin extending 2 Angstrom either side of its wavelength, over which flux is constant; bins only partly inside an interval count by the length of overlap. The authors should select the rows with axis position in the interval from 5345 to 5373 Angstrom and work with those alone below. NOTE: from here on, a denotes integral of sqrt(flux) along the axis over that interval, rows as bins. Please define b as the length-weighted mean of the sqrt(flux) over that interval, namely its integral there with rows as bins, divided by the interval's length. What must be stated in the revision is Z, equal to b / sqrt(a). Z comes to 0.695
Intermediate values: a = 378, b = 13.5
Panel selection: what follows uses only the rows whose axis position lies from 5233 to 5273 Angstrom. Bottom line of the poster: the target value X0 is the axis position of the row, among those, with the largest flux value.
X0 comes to 5255.0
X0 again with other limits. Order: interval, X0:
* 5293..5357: 5315.0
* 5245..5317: 5315.0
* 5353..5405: 5387.0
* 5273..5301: 5279.0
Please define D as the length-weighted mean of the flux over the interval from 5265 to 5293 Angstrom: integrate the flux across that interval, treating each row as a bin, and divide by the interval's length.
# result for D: 185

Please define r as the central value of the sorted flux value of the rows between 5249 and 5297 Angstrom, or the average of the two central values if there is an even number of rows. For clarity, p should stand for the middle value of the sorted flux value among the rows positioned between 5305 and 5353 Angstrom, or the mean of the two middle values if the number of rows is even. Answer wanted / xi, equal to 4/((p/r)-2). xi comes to -3.93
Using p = 185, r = 188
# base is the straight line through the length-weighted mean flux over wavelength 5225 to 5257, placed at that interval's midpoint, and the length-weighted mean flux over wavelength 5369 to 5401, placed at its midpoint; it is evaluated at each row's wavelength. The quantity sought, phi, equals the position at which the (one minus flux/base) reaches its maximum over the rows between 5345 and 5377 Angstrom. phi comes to 5371.0 Angstrom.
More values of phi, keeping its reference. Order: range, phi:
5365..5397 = 5391.0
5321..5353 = 5331.0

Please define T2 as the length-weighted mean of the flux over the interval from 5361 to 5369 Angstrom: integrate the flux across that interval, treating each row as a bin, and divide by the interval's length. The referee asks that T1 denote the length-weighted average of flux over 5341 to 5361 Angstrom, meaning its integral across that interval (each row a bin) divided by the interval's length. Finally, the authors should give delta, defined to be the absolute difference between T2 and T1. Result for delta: 0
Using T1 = 184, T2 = 184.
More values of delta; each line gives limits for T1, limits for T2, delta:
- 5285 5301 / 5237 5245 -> 4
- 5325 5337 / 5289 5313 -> 8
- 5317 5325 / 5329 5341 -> 11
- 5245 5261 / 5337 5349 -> 1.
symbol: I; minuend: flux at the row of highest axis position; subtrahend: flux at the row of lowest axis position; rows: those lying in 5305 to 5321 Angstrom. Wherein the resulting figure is 18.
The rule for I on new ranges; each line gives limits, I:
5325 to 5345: 13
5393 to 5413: -9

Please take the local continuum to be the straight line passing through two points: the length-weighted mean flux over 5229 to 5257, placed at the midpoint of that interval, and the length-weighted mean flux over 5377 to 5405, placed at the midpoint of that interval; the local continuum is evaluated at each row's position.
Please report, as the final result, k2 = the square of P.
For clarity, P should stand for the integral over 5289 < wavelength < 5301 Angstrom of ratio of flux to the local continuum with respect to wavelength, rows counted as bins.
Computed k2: 155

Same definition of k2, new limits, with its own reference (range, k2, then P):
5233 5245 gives 145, 12.1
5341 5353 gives 142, 11.9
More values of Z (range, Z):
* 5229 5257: 0.697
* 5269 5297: 0.700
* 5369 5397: 0.699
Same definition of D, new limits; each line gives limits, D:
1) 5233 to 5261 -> 187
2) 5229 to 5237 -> 176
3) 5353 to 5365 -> 185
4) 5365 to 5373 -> 180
